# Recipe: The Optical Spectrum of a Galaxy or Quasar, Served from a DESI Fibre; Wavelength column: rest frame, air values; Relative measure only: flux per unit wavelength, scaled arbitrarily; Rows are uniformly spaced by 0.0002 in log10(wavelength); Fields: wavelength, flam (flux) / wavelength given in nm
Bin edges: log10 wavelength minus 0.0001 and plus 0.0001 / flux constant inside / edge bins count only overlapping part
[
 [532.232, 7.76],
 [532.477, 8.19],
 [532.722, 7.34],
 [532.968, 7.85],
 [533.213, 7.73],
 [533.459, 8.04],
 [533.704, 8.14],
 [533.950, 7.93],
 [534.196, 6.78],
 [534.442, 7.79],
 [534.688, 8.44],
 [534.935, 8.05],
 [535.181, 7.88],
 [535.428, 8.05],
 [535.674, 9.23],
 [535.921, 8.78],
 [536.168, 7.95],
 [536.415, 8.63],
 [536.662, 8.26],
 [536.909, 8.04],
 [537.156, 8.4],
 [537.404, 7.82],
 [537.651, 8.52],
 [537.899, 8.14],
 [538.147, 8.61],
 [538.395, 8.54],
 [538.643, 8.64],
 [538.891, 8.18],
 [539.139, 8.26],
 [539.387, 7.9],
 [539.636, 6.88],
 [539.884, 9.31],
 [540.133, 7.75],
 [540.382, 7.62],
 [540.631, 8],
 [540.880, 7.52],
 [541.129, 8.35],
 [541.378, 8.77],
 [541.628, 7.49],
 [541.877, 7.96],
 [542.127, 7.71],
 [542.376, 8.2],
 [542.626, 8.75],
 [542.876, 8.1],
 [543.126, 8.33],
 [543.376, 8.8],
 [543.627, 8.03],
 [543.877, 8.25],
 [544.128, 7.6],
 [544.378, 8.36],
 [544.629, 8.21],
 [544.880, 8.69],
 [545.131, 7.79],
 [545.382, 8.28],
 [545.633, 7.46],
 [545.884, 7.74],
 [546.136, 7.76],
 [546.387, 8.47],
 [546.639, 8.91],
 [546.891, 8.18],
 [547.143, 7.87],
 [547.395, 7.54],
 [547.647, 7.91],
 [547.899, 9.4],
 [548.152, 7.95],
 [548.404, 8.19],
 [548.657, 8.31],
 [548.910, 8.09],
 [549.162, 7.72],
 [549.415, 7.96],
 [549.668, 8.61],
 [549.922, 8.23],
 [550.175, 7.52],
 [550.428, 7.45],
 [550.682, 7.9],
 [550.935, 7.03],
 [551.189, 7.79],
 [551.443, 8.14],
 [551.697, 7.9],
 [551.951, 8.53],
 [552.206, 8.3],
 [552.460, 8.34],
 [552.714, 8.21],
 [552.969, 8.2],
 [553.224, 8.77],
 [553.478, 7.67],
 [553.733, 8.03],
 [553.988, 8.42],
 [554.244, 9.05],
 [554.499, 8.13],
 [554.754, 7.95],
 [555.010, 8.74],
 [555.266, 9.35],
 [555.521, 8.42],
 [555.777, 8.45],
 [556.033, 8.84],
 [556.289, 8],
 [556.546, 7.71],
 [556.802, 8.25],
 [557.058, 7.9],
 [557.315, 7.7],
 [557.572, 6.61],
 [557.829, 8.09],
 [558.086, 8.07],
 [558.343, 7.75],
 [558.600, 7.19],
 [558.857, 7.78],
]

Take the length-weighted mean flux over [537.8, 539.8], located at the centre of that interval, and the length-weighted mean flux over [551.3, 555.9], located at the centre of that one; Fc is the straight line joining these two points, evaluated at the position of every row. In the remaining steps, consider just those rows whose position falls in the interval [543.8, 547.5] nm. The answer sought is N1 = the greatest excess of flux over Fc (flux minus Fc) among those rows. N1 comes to 0.64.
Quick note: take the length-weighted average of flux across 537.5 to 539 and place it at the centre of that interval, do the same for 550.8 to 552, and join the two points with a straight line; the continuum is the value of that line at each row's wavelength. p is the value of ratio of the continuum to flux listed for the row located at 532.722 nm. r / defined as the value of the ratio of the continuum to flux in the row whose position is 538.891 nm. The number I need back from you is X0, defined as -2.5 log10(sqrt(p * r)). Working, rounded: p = 1.18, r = 1.03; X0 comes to -0.11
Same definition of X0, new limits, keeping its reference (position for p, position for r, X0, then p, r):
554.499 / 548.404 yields 0.04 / 0.95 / 0.97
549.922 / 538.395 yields 0.03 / 0.96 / 0.99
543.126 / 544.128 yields -0.03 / 0.99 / 1.07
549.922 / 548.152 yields 0.02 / 0.96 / 1.00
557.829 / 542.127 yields 0.00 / 0.93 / 1.07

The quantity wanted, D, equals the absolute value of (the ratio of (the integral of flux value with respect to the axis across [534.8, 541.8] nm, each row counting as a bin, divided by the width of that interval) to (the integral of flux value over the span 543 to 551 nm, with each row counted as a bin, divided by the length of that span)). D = 1.01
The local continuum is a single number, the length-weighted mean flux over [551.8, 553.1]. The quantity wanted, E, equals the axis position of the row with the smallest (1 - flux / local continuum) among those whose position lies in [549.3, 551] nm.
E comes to 549.668 nm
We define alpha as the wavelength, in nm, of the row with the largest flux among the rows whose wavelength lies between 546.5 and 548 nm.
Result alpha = 547.899 nm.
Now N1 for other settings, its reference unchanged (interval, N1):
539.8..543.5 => 1.13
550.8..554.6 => 0.68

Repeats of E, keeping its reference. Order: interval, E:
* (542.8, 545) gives 543.376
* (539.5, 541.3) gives 539.884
